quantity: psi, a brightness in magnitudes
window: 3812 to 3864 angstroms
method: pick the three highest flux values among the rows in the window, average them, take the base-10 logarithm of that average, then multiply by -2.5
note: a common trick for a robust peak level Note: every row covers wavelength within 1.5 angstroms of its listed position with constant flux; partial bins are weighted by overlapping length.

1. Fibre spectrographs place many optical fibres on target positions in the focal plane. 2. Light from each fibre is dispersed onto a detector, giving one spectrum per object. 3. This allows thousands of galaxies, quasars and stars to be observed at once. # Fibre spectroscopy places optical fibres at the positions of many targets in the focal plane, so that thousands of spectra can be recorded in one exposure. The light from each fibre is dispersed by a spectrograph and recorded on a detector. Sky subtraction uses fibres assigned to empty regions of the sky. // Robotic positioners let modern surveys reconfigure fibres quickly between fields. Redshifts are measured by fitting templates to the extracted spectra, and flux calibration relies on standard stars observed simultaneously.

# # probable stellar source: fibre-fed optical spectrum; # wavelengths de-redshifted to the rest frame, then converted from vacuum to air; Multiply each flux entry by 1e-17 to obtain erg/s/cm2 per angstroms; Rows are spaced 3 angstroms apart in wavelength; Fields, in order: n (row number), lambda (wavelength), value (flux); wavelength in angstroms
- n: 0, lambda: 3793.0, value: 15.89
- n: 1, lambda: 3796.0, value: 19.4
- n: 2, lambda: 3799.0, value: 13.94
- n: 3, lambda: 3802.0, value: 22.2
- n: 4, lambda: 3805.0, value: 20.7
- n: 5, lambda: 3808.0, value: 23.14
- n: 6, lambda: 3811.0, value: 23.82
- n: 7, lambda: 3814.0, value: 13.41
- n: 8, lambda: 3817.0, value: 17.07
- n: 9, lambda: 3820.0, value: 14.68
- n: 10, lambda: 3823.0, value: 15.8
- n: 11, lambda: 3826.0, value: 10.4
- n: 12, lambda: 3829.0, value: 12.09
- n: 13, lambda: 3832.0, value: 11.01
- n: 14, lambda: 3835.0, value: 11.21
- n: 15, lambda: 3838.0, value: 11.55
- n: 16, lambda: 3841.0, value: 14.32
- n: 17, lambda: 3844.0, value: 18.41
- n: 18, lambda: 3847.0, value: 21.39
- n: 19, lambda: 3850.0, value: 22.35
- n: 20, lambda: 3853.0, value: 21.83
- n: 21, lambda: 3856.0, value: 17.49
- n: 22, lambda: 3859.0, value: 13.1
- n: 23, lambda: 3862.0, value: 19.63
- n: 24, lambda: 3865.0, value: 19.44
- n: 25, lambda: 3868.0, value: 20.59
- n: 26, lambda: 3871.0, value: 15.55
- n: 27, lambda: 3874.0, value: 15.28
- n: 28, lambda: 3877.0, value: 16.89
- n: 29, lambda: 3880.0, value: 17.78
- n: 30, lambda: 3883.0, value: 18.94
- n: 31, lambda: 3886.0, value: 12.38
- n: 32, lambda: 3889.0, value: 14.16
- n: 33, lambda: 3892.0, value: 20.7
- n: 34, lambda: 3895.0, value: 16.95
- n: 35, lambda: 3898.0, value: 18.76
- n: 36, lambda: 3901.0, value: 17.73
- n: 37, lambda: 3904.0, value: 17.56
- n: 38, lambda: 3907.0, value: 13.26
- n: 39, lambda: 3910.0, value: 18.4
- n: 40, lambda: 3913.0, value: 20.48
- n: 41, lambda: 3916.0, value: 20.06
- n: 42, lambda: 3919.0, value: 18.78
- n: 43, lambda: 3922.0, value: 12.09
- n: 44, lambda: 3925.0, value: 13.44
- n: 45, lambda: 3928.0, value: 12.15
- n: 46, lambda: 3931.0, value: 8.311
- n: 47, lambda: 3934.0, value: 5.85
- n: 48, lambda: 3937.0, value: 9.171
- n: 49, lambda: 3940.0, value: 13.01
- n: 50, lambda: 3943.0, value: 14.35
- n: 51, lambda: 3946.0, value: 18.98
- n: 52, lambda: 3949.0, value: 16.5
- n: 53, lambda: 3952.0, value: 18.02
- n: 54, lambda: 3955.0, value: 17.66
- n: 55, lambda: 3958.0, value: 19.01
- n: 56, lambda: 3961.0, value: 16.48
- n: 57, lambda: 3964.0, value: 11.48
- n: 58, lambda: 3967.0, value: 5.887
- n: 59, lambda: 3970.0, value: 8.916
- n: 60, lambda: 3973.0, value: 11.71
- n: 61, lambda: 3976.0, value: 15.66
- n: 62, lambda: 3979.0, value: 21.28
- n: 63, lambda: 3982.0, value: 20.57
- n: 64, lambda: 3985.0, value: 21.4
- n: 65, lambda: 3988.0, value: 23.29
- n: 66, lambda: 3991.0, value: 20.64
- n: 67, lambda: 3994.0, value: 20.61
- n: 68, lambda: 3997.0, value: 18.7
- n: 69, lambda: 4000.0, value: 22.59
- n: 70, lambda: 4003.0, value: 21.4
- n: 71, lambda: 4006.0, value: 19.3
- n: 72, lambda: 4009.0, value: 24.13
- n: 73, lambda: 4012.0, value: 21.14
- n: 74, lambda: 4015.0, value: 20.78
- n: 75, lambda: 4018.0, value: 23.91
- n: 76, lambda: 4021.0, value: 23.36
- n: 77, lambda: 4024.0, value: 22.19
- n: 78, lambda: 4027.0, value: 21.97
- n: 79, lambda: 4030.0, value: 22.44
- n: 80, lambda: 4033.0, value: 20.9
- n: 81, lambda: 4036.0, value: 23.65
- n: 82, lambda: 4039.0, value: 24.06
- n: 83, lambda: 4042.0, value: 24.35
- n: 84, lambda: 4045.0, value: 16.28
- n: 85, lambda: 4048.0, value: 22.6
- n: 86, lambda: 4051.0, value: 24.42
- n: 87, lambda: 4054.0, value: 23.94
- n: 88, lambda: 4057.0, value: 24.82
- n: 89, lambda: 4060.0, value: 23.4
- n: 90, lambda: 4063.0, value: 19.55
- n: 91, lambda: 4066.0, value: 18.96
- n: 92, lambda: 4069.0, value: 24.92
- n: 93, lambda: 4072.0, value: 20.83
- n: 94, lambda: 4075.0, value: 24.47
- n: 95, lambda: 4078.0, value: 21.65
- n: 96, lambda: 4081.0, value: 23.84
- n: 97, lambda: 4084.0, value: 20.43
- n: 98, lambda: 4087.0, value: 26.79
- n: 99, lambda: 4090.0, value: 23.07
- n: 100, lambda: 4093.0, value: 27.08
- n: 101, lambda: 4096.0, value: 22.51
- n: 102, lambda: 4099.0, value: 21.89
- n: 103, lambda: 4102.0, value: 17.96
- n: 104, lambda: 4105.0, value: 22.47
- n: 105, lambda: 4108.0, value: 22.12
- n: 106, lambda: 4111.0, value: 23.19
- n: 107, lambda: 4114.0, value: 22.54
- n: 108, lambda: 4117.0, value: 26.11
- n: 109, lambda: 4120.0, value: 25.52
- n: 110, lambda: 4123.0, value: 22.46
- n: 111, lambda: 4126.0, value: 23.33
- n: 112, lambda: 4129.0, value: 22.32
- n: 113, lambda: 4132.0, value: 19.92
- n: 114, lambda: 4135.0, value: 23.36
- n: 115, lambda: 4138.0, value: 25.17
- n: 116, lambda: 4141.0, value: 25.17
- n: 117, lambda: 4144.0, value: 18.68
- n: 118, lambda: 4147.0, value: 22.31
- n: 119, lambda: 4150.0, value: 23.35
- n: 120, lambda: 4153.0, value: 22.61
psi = -3.35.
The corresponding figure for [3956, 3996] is -3.36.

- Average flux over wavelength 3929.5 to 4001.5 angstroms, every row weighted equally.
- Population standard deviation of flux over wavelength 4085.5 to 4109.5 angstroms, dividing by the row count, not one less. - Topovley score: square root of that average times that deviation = 6.6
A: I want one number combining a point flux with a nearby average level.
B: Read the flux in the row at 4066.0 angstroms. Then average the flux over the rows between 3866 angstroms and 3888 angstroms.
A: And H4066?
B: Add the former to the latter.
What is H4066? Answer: 36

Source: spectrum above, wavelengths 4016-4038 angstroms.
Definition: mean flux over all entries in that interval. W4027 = 22.6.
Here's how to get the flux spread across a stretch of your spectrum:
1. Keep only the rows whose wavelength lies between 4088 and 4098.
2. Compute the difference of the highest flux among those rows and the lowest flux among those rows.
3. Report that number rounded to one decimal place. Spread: 4.6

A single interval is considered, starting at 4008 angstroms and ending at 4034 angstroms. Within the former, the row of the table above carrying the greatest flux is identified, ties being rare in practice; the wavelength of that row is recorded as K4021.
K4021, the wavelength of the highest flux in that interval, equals 4009.0 angstroms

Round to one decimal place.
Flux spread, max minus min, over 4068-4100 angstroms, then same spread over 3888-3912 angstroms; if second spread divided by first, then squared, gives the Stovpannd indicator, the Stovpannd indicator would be 1.3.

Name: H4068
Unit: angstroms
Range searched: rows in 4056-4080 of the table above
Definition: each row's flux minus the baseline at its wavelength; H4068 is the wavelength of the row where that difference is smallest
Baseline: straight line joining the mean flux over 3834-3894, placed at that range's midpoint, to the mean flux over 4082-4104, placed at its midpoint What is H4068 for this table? 4066.0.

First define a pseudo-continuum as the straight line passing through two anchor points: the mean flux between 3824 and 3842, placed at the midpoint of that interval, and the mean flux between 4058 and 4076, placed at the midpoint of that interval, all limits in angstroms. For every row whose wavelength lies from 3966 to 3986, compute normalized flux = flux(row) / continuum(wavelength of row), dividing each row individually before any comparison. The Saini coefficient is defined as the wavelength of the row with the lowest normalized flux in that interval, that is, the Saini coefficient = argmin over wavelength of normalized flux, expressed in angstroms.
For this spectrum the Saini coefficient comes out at 3967.0 angstroms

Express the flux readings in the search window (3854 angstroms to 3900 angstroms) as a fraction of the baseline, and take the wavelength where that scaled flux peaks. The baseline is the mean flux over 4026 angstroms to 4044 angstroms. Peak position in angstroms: 3892.0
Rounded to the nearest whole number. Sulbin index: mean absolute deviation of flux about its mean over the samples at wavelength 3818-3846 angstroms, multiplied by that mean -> 30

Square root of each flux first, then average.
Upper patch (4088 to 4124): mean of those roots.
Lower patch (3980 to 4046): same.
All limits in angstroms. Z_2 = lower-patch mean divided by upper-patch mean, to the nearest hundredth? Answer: 0.97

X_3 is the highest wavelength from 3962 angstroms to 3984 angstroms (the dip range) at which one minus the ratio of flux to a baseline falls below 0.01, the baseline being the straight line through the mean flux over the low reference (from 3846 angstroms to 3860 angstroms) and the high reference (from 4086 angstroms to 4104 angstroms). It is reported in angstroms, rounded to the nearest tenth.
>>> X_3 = 3979.0 angstroms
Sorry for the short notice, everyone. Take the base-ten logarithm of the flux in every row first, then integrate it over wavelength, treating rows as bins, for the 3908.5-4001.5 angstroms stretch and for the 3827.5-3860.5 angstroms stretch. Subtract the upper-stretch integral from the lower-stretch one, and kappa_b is -70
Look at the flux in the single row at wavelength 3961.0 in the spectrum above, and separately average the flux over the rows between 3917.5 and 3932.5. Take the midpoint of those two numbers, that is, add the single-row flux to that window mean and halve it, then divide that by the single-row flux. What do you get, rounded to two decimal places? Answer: 0.89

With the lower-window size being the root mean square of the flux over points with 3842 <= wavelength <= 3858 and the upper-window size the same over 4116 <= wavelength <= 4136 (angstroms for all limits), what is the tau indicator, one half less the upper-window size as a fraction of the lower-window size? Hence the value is -0.65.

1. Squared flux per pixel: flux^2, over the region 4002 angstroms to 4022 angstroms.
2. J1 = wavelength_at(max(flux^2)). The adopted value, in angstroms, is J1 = 4009.0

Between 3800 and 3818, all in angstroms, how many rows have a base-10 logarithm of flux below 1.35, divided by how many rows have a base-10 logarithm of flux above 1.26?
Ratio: 1.0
